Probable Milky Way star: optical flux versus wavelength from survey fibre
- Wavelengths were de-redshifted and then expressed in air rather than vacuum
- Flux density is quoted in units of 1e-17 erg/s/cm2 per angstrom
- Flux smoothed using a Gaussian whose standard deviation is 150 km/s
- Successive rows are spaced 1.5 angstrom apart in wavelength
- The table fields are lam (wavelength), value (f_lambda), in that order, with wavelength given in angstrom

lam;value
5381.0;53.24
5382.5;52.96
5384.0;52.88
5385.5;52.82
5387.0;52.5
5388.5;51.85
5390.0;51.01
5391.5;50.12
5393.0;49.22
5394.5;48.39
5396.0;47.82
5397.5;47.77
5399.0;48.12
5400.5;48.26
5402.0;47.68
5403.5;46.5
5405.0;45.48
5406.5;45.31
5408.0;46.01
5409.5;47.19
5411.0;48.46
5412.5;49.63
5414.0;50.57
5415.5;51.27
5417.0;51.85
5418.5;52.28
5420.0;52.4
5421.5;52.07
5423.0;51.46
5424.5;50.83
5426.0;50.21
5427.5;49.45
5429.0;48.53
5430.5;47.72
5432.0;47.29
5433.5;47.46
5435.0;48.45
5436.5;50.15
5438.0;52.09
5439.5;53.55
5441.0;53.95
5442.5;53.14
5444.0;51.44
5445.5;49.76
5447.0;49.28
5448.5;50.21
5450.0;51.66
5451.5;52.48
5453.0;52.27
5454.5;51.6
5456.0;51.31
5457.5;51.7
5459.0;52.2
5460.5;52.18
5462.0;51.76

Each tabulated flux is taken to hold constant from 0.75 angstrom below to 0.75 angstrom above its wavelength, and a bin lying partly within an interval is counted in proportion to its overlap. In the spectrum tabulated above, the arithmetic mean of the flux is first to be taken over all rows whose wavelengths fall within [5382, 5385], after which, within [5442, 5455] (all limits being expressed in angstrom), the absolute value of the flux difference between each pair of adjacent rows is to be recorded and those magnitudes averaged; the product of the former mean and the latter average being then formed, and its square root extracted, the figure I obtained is 7.2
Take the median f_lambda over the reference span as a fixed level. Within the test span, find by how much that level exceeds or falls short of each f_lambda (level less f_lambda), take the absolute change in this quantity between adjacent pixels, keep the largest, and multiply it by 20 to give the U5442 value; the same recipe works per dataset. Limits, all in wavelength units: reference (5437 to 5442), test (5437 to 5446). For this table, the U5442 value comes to 34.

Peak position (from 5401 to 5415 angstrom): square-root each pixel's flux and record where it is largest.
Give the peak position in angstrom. 5414.0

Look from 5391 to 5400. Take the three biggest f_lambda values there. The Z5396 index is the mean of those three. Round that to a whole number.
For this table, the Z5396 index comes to 49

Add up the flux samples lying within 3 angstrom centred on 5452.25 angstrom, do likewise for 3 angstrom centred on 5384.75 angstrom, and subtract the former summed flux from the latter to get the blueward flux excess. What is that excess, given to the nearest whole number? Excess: 1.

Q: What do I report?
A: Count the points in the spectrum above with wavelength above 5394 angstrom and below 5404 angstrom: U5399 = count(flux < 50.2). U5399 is 7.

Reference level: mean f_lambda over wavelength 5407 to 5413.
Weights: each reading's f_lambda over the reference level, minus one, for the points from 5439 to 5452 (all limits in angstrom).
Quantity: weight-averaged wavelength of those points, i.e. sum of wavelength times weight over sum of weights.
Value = 5444.7 angstrom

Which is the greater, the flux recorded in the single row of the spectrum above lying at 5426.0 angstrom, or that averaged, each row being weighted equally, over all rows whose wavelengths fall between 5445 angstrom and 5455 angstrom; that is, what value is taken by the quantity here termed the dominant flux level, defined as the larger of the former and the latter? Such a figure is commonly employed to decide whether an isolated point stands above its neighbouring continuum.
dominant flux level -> 51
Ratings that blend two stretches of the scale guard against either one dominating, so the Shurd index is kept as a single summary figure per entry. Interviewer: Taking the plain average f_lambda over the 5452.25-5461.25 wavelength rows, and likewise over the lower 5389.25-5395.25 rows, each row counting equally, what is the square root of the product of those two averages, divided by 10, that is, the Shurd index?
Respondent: 5.08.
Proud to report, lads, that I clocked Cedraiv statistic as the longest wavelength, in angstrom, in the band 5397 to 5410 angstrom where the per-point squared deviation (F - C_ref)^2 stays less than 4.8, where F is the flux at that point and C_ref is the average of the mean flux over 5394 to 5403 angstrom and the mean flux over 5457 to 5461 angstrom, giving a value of 5400.5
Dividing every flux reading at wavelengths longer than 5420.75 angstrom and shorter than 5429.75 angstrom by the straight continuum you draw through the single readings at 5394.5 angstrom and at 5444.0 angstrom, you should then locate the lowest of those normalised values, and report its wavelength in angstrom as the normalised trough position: 5429.0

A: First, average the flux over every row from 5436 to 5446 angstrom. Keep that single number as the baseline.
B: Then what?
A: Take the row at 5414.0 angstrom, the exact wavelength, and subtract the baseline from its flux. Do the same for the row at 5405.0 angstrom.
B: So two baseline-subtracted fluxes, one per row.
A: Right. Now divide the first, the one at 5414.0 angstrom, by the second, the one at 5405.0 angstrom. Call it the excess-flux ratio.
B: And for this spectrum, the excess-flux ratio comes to 0.2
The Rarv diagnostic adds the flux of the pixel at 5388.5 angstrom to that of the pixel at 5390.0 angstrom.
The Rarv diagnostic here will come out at 103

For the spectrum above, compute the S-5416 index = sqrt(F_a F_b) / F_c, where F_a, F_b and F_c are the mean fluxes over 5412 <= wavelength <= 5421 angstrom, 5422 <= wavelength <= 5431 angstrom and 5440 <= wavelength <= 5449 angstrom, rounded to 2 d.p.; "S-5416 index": 0.98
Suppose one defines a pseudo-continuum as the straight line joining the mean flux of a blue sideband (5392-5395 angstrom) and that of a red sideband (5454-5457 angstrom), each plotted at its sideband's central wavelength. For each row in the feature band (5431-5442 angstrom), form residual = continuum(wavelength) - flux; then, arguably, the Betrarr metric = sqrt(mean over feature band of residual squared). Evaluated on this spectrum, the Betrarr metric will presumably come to 2.5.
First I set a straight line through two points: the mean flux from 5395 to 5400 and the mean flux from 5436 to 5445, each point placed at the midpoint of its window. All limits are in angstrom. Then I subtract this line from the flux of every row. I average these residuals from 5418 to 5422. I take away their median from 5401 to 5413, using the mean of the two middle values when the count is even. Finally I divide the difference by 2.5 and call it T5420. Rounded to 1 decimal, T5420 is 1.6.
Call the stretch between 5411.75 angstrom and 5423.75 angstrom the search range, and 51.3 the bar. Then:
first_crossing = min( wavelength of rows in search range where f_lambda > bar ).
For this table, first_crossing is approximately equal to 5417.0 angstrom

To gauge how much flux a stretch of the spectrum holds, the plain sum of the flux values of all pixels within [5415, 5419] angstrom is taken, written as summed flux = 155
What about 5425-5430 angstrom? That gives 148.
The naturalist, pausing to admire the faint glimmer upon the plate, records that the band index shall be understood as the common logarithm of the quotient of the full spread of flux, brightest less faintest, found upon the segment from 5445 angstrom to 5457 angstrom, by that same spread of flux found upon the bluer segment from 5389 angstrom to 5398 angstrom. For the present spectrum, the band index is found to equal 0.0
